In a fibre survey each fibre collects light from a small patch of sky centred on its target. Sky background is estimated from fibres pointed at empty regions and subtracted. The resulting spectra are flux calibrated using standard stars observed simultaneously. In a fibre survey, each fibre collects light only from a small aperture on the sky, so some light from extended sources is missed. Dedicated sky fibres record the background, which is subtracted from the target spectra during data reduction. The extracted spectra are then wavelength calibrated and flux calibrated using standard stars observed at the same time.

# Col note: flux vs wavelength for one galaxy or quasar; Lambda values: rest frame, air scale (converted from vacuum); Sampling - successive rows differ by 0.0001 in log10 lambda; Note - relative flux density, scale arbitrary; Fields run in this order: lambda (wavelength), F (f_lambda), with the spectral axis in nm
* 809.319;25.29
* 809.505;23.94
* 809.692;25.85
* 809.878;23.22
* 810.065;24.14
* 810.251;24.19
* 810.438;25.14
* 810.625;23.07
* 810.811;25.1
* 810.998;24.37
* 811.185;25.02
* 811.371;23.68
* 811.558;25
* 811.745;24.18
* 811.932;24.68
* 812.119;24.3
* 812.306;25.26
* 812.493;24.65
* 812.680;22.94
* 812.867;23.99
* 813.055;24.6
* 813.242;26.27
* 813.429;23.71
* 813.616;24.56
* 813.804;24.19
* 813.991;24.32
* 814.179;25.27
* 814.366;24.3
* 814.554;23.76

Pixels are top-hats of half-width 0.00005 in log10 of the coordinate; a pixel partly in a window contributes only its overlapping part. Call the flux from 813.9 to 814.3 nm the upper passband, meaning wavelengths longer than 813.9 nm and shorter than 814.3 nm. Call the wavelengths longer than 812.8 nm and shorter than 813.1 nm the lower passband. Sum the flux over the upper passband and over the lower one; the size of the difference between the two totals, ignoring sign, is 1.00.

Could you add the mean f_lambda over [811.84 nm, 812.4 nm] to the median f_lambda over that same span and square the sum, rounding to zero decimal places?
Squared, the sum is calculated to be 2443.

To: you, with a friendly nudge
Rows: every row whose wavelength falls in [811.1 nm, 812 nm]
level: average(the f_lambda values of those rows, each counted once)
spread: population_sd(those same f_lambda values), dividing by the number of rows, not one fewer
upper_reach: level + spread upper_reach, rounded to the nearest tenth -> 25.0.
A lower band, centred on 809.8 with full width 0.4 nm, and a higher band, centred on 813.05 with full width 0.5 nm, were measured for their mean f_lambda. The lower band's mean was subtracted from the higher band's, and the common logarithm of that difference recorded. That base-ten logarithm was -0.4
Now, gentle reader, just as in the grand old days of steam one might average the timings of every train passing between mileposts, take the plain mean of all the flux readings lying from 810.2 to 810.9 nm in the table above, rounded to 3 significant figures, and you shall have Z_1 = 24.4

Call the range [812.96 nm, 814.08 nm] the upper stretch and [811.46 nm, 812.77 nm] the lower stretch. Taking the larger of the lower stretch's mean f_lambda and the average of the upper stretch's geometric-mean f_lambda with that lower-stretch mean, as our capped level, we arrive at 24.5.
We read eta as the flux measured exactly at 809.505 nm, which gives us 23.94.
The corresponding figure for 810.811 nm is 25.1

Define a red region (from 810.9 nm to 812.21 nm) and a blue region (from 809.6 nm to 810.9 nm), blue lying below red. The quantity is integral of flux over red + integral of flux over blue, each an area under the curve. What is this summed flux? 63.8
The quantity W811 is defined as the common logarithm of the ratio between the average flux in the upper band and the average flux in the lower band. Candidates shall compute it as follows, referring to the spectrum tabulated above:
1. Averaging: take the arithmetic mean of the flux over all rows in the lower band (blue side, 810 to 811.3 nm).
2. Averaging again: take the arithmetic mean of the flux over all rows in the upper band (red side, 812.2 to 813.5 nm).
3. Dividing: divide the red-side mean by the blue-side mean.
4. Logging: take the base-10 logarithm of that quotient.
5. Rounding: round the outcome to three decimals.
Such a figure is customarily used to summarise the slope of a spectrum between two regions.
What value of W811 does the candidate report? 0.001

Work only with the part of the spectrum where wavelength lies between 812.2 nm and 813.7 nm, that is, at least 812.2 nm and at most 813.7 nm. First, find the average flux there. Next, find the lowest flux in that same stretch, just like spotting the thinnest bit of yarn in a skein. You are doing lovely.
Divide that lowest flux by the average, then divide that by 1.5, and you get 0.624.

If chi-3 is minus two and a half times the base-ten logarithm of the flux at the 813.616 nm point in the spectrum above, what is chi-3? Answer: -3.48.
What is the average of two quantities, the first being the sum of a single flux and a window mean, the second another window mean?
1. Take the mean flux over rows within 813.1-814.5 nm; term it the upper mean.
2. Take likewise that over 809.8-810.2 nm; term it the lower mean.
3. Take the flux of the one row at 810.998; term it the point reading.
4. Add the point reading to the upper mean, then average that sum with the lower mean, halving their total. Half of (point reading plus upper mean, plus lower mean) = 36.4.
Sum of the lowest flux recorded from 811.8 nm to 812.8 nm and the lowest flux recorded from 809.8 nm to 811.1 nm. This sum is 46.0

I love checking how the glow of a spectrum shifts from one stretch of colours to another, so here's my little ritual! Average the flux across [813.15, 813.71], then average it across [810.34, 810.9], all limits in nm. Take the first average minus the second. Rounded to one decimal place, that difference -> 0.4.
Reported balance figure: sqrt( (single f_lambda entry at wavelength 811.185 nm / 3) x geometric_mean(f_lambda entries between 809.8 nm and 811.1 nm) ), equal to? 14.20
